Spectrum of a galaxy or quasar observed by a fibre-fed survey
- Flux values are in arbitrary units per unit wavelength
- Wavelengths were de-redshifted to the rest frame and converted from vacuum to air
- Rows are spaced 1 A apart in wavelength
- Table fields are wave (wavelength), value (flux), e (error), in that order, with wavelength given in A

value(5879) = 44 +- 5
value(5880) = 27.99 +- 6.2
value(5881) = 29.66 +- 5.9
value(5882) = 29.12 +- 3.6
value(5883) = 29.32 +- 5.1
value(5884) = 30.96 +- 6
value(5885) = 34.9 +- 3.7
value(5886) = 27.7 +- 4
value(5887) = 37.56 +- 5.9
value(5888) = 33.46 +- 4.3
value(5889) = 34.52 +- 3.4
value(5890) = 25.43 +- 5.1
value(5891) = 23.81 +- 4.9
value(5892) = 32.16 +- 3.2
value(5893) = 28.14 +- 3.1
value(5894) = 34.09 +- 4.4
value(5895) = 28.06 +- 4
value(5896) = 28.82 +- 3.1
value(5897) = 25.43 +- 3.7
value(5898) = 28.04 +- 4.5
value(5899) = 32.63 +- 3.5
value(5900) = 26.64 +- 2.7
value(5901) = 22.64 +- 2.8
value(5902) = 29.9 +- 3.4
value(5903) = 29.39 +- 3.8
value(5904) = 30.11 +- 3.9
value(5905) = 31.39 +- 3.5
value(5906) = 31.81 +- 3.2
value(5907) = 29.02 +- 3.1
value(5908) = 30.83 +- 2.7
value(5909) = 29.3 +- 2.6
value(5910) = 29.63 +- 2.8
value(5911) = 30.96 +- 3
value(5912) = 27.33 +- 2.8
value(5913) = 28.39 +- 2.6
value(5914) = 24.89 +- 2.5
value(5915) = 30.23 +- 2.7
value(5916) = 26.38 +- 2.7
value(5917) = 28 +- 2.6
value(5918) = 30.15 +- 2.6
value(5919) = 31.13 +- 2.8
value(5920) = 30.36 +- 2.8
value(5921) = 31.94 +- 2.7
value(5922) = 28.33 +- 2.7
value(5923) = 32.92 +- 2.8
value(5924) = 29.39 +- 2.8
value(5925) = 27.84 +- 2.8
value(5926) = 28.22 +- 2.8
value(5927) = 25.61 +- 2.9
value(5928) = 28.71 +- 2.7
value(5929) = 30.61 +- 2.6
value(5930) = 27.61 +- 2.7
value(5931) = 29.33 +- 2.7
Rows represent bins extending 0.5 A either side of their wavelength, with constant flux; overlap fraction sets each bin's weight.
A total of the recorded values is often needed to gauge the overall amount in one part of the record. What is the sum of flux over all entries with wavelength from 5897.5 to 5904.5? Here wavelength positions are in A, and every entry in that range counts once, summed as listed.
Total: 199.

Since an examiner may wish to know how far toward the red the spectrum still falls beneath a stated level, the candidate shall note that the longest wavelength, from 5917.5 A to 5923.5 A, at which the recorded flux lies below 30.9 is 5922 A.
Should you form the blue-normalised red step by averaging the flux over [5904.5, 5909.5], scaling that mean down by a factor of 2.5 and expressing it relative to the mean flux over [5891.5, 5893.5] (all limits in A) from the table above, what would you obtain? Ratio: 0.404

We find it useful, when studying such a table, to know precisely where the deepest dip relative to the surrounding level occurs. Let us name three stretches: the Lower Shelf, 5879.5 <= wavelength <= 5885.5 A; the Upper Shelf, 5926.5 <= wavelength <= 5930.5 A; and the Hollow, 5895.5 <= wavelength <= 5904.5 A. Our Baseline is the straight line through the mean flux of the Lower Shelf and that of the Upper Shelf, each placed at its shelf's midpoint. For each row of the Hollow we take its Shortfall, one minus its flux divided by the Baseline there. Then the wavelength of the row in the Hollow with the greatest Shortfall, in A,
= 5901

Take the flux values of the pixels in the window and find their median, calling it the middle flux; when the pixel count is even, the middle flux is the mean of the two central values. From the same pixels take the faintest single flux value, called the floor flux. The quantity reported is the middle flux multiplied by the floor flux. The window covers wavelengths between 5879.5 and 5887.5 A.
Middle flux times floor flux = 817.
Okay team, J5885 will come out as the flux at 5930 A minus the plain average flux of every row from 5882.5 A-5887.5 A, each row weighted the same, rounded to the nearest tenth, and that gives -4.5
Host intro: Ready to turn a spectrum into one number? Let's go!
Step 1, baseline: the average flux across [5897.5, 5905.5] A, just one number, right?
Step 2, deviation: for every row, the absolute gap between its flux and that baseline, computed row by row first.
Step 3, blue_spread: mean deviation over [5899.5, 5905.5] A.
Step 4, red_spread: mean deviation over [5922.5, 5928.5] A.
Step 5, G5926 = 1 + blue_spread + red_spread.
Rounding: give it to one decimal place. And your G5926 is 4.9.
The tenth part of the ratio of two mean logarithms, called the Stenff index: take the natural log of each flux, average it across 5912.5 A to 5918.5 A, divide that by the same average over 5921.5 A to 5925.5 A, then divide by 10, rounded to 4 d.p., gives 0.0983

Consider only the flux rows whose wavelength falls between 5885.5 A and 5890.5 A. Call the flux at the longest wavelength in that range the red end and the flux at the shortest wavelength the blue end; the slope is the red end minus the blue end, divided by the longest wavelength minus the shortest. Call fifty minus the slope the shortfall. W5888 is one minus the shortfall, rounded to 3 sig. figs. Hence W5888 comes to -49.6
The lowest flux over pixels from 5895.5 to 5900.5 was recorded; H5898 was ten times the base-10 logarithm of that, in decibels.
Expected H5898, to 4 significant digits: 14.05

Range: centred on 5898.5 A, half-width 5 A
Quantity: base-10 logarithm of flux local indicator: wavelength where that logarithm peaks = 5894 A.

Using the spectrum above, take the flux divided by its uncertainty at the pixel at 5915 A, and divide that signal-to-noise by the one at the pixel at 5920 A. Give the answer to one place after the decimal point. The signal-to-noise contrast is 1.0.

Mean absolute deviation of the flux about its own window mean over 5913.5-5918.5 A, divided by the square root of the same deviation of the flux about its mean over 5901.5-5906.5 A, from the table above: 2.0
